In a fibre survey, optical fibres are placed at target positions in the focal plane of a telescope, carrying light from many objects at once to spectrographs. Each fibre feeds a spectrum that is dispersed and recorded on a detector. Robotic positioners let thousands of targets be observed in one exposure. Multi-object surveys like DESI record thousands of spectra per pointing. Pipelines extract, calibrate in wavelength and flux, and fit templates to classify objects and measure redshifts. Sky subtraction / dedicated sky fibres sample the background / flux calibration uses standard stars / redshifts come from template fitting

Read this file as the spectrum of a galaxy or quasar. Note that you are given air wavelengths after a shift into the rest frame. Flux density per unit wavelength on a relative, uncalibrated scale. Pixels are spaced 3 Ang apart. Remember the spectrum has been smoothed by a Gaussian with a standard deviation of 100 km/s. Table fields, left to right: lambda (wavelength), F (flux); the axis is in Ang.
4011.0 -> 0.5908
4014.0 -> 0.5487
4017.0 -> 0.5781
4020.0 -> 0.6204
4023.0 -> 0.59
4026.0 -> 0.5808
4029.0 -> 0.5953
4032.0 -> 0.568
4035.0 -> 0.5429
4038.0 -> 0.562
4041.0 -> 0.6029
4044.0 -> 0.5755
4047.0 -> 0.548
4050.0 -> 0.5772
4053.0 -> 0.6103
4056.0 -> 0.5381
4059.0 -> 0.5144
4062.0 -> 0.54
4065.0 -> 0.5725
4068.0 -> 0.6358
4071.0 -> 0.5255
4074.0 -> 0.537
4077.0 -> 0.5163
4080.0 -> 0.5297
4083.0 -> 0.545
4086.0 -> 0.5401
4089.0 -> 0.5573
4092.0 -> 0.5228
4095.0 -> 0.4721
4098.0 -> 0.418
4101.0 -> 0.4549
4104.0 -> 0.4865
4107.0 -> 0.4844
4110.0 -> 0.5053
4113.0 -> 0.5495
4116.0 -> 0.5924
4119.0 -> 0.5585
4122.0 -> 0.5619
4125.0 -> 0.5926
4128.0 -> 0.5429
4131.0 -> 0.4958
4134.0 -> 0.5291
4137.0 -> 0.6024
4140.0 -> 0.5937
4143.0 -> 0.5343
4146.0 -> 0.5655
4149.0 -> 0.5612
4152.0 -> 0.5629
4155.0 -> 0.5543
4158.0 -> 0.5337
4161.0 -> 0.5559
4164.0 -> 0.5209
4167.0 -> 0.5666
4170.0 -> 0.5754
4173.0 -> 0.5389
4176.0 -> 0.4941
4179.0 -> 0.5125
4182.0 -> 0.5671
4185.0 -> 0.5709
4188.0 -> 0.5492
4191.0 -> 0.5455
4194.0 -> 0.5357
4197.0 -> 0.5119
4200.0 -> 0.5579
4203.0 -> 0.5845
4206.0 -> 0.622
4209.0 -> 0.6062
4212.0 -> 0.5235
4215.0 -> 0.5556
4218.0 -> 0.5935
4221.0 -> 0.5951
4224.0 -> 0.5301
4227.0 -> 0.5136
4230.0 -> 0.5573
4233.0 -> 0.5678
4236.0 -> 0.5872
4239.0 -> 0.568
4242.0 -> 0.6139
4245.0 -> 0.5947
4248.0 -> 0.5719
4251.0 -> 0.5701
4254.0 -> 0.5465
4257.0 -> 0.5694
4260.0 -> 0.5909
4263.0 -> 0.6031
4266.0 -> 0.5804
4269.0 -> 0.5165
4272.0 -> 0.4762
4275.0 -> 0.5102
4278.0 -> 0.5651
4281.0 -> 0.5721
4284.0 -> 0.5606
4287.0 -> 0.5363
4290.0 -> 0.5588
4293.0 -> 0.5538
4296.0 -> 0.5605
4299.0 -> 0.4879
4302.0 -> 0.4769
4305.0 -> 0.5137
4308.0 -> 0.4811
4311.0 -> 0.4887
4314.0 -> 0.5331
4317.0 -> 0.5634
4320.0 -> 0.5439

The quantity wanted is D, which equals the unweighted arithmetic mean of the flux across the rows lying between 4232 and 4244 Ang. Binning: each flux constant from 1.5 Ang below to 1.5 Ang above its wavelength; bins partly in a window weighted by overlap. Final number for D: 0.584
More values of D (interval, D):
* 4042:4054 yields 0.578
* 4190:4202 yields 0.538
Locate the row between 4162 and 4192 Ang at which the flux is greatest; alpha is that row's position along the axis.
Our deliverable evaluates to 4170.0 Ang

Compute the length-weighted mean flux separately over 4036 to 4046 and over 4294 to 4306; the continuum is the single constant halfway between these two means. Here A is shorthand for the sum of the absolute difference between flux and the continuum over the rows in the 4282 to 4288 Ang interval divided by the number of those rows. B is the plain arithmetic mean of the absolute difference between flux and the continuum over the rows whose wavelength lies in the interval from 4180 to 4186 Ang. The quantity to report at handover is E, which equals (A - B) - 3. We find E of -3.013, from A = 0.012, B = 0.0250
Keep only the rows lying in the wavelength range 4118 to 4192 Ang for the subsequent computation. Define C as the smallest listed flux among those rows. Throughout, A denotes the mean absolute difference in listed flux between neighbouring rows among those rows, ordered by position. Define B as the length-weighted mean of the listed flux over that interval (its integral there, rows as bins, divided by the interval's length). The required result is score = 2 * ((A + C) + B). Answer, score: 2.15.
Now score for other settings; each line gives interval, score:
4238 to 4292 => 2.13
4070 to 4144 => 1.96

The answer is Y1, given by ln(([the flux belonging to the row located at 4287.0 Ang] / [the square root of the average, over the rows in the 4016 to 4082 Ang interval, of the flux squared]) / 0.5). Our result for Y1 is 0.64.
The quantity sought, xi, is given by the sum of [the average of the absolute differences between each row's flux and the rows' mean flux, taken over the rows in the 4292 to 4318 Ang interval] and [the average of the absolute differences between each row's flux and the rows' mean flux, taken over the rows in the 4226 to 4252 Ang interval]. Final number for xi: 0.0492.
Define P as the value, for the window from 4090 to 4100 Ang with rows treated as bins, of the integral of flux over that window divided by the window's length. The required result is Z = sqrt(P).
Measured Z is 0.689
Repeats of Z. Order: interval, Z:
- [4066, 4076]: 0.751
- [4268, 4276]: 0.707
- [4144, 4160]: 0.745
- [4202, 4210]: 0.778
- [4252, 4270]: 0.755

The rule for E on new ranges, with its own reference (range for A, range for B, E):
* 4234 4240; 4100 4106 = -3.040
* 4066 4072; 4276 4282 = -2.969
